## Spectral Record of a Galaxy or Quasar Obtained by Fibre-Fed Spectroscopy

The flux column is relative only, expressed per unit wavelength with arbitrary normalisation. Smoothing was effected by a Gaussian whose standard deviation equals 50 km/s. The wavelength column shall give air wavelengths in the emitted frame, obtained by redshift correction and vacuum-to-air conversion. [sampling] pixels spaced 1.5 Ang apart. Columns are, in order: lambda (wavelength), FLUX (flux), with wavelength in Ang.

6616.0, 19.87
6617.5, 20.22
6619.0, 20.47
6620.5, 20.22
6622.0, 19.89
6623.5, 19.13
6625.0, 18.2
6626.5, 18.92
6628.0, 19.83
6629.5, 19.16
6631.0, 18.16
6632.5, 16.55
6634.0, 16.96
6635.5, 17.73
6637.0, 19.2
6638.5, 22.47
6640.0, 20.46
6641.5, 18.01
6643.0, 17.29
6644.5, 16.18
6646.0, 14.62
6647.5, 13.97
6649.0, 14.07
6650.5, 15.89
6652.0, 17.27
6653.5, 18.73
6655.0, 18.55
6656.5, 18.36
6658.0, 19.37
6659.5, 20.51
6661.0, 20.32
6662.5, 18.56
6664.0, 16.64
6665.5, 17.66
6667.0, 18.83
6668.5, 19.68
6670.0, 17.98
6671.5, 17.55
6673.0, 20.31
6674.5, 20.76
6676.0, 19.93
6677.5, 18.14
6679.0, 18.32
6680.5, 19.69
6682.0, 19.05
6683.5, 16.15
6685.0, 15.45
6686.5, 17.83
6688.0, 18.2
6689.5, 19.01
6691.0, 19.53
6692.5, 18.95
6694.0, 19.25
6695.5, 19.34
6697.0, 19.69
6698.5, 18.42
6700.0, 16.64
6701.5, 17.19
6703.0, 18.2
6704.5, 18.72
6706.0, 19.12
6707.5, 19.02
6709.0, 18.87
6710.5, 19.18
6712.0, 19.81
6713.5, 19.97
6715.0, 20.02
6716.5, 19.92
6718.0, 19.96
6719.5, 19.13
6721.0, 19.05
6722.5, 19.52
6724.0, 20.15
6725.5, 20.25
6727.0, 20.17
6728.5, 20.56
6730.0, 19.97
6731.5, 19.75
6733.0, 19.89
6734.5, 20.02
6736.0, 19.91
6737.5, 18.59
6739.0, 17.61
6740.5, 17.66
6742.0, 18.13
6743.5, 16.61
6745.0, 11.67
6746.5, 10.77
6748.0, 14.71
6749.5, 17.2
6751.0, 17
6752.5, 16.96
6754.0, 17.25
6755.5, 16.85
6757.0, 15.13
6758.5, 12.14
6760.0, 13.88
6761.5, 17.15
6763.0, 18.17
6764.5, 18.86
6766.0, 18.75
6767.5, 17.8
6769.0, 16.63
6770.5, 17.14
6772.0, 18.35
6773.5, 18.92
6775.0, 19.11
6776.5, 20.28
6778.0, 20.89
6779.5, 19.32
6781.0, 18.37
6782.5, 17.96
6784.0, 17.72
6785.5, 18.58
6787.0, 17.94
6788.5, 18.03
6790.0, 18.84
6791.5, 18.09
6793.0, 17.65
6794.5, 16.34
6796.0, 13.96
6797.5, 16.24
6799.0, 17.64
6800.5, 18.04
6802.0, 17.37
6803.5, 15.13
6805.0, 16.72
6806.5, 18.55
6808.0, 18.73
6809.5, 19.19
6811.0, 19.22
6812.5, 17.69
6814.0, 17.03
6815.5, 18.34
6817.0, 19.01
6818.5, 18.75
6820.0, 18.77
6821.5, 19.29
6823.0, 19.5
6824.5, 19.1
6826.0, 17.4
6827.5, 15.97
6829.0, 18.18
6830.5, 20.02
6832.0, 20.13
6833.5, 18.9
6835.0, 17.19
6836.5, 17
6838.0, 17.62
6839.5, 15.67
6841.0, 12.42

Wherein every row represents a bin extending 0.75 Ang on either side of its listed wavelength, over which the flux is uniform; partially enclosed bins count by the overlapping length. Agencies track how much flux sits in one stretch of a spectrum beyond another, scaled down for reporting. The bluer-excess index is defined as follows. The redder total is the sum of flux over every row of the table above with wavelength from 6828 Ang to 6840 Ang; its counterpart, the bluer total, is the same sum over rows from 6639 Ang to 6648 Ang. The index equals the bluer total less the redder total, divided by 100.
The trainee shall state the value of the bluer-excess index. 0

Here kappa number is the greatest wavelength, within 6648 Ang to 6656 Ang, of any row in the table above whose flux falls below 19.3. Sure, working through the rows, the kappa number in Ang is 6655.0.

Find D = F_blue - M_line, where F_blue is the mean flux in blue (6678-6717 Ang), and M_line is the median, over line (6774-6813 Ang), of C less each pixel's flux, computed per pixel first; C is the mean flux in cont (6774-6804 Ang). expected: 18.8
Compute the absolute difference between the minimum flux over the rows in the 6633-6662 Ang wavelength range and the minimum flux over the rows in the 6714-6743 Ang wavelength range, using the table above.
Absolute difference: 3.6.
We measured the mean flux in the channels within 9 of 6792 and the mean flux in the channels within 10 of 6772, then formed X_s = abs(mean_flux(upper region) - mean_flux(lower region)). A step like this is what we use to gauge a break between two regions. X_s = 1.2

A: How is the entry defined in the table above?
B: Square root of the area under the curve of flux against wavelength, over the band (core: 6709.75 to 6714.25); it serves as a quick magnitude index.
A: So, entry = 9.40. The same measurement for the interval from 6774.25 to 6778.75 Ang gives 9.51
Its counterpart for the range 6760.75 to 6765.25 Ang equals 9.01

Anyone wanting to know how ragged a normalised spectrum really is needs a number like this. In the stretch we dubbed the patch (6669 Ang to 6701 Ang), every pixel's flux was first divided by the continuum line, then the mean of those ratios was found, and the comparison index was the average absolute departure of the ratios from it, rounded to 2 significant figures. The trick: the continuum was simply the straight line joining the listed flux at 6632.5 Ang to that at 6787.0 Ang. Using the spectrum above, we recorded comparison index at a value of 0.062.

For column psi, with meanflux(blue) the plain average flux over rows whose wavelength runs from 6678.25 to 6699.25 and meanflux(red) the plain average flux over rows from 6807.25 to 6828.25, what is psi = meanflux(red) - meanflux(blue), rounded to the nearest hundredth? -0.06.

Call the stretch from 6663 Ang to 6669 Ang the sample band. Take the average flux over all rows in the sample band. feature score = 18.2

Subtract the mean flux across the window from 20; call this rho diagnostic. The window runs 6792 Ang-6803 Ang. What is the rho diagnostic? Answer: 3.3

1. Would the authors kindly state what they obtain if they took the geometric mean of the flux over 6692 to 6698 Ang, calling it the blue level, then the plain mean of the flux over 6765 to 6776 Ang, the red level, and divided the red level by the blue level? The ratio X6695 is 0.94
